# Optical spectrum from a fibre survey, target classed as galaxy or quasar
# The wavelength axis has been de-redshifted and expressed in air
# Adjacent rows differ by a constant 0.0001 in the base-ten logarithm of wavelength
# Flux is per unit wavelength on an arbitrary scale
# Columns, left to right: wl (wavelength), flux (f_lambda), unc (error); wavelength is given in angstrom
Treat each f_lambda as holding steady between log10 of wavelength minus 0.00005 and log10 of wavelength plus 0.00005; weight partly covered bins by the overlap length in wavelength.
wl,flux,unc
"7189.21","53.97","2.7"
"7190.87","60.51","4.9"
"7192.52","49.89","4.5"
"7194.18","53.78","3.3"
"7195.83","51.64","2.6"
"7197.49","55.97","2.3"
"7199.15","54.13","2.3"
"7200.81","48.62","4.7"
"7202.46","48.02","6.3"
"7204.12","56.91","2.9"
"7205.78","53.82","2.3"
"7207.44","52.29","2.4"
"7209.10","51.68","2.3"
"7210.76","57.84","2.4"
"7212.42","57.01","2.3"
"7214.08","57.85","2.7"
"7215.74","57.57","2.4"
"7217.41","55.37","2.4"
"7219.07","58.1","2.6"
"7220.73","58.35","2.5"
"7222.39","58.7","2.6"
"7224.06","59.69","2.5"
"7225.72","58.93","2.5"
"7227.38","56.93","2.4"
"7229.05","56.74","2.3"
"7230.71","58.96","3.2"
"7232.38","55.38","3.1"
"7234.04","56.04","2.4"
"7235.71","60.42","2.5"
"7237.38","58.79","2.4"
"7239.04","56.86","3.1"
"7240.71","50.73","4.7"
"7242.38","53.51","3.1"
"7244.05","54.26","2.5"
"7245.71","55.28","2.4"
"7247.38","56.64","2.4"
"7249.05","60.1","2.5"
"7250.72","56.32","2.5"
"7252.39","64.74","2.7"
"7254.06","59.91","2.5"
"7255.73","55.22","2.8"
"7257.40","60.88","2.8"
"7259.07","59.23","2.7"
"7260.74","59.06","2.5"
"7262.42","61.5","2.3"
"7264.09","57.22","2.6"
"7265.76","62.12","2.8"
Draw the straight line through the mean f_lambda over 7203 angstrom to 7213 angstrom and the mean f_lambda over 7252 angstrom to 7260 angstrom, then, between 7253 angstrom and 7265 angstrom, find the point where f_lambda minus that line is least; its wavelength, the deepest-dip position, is 7255.73 angstrom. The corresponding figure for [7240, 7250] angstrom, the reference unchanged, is 7240.71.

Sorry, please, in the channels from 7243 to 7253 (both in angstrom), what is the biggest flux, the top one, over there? 64.74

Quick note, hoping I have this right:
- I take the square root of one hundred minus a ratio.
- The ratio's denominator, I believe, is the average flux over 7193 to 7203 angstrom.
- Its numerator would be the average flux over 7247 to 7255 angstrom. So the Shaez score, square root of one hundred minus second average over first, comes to 9.943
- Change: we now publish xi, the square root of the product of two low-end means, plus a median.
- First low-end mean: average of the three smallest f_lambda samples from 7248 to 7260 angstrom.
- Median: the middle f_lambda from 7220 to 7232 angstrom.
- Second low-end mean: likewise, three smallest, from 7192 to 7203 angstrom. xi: 111.4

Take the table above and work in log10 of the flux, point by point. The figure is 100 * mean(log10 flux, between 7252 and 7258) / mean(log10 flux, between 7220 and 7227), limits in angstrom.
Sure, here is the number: 100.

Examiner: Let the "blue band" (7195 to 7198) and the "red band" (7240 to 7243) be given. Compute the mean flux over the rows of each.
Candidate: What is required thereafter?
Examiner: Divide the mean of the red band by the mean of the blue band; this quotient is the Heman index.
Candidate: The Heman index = 0.97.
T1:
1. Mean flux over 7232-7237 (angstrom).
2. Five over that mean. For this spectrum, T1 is 0.087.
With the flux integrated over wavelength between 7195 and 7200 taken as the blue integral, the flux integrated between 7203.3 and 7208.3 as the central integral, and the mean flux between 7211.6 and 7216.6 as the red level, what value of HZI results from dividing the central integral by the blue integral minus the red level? 1.28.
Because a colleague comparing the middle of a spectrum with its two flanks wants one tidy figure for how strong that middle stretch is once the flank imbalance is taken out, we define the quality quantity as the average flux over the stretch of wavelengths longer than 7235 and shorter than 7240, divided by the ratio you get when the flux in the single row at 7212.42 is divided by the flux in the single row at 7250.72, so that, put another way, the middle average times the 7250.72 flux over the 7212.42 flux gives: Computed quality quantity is 58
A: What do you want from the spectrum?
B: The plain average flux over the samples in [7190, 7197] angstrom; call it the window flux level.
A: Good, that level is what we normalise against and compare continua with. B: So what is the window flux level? 54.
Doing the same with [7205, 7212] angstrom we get 54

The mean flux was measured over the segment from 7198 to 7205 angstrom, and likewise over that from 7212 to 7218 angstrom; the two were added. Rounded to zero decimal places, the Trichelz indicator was 109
